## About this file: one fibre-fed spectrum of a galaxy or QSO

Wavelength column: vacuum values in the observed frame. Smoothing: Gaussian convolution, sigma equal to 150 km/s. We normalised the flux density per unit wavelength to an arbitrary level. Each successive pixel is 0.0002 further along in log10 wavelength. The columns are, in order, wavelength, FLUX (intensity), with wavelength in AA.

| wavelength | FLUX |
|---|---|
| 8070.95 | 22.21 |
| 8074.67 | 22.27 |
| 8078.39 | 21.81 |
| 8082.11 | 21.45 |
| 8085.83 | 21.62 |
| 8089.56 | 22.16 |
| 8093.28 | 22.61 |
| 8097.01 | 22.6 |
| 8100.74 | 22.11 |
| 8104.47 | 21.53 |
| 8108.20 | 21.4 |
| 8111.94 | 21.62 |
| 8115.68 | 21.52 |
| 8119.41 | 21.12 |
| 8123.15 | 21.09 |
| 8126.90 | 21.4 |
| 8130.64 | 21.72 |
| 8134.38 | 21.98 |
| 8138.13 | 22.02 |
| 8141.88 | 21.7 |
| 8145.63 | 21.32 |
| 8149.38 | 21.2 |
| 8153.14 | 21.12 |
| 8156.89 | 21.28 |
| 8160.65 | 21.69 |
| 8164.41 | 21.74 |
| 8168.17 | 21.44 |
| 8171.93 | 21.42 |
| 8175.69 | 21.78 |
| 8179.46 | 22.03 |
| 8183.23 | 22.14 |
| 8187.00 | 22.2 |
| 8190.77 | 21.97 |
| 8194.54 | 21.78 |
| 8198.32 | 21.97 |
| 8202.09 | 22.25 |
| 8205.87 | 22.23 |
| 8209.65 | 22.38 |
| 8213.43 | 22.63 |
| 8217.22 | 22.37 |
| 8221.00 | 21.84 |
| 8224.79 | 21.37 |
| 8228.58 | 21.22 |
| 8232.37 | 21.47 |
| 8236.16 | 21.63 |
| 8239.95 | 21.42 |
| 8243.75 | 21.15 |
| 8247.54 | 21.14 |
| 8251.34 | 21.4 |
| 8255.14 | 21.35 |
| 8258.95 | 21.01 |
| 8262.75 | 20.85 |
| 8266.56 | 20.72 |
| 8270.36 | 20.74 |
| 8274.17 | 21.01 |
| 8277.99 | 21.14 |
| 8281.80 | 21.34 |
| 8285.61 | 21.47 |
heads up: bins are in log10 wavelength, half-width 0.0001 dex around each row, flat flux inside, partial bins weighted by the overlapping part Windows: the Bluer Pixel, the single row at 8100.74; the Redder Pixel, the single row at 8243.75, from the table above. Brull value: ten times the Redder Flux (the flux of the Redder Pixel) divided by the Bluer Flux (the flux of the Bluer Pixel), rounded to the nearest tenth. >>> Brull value 9.6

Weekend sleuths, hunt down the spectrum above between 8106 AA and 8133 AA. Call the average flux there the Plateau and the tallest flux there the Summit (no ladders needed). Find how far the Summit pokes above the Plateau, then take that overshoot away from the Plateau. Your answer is 21.1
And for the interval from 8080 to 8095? 21.3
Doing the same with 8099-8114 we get 21.2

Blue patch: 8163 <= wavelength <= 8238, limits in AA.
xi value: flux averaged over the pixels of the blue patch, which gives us 21.9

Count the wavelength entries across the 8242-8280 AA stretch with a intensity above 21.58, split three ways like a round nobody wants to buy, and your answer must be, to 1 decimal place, 0.0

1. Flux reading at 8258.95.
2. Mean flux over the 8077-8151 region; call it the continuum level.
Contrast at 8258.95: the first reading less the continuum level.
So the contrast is -0.69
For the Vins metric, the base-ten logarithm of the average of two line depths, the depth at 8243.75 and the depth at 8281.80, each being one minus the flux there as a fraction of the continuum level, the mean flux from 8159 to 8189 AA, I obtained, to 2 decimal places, -1.59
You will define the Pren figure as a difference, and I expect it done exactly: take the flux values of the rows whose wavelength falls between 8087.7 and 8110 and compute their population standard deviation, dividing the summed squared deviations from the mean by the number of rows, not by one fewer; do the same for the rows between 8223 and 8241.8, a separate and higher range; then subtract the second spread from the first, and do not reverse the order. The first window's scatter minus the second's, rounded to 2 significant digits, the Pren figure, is 0.34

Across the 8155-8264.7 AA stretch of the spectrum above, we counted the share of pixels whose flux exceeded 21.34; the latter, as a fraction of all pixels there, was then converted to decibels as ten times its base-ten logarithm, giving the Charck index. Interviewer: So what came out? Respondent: -1.0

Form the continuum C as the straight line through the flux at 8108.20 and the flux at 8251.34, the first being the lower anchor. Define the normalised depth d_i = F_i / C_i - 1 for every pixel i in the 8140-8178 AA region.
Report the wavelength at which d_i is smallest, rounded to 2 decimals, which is 8153.14 AA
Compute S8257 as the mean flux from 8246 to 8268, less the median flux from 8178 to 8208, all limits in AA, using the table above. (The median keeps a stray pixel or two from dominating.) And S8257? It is -1.0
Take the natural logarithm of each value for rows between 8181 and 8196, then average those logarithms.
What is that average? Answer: 3.09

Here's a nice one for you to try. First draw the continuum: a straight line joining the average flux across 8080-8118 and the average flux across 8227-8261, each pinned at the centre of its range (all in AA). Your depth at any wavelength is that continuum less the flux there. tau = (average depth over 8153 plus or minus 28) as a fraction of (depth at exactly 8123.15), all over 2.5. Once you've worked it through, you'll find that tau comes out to 0.0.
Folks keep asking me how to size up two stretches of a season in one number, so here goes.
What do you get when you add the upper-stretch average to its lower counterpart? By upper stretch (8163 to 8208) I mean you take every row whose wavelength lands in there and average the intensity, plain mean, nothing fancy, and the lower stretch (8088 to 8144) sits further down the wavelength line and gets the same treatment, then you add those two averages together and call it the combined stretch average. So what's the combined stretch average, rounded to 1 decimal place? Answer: 43.7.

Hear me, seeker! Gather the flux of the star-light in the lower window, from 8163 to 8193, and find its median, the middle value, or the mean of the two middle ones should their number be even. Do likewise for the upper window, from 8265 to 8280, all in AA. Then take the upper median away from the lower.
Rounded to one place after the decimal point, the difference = 1.0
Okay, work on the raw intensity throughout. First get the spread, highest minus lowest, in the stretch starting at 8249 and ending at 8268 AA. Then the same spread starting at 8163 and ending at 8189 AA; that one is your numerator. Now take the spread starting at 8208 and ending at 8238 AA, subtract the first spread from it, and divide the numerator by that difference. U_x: 1.1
